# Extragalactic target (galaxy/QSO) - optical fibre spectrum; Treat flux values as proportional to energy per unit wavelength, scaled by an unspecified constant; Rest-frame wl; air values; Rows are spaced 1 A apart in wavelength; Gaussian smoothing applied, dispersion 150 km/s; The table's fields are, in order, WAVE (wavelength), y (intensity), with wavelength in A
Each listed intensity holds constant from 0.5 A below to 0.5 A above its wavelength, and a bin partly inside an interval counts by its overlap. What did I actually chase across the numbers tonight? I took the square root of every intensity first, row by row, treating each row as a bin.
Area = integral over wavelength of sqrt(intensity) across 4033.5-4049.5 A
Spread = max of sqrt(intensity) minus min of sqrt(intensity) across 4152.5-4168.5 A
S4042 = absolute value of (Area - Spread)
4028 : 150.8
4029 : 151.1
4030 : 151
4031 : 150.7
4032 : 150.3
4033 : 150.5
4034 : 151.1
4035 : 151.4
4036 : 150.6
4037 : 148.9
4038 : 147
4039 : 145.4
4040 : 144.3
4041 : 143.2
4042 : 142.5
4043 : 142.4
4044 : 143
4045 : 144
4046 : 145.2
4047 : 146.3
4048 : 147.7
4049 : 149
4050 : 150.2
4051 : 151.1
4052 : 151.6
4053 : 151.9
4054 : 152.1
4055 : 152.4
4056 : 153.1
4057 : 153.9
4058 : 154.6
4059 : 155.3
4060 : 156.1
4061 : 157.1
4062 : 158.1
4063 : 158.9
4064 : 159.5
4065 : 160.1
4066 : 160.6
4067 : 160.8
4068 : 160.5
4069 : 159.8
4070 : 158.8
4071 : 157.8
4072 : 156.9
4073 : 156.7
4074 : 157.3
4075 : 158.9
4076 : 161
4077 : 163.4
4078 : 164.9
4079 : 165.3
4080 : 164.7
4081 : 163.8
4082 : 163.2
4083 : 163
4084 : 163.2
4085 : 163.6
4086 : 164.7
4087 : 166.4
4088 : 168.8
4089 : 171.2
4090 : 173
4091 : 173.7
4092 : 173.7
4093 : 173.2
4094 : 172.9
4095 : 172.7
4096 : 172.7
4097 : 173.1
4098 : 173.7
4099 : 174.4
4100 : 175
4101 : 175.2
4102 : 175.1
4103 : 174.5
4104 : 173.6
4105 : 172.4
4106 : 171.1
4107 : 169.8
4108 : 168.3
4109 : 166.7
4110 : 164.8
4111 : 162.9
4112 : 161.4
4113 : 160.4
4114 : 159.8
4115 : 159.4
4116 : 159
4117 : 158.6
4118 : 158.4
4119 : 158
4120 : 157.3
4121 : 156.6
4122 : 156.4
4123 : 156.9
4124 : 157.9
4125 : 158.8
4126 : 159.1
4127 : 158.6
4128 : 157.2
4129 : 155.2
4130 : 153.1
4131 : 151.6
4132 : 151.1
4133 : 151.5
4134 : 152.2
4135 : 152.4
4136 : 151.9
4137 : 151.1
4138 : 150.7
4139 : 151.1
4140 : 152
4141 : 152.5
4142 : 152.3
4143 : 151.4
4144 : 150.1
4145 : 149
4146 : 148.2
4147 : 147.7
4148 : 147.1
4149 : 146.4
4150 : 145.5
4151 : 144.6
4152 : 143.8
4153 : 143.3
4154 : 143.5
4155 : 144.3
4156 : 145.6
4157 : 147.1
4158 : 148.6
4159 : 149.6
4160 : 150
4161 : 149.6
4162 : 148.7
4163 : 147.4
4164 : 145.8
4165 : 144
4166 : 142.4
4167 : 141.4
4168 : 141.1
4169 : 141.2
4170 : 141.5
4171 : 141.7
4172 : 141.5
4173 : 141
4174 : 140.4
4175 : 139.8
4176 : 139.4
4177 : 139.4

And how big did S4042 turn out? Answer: 193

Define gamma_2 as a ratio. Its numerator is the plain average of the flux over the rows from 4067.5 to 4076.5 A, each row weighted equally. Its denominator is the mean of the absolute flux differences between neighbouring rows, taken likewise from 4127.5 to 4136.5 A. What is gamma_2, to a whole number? 161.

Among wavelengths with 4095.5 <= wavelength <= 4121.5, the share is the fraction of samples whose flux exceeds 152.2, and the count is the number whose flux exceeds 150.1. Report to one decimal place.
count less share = 25.0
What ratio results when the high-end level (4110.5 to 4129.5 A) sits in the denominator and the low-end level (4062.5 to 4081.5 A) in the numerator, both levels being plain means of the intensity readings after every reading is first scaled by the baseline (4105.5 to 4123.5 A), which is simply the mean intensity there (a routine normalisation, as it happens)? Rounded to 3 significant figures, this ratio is 1.01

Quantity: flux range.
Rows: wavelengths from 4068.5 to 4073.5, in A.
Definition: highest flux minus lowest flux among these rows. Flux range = 3.1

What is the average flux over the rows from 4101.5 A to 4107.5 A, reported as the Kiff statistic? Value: 173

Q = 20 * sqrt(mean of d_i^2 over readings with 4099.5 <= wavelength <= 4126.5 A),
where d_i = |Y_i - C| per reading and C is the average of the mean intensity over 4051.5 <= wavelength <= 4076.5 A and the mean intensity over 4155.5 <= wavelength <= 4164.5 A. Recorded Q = 266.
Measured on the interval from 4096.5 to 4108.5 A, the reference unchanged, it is 413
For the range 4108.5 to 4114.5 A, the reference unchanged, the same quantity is 209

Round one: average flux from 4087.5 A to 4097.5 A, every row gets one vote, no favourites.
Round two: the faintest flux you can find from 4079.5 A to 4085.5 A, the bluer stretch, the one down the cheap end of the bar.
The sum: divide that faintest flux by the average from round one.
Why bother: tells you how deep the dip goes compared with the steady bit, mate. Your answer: 0.94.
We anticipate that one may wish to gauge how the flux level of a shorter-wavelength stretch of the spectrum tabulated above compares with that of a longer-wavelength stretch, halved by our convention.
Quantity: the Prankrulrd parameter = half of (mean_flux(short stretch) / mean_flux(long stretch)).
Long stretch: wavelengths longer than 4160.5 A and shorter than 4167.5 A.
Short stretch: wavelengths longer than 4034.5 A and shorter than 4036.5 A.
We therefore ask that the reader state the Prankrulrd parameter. 0.518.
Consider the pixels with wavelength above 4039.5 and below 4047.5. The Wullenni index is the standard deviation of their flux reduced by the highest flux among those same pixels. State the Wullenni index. -145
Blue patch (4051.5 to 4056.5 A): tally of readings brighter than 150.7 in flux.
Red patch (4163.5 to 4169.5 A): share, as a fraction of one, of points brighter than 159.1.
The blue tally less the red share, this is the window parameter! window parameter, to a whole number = 5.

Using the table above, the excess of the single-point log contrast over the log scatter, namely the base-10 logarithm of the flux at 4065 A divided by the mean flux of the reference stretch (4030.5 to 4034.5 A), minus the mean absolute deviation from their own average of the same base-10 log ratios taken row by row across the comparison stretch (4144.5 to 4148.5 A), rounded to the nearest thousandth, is 0.025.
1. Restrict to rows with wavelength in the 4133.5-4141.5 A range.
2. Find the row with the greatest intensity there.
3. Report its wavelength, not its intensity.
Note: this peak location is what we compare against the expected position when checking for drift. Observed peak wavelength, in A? 4141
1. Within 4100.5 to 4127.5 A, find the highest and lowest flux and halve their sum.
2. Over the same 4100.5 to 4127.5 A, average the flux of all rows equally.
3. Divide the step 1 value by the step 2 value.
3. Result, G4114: 1.01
